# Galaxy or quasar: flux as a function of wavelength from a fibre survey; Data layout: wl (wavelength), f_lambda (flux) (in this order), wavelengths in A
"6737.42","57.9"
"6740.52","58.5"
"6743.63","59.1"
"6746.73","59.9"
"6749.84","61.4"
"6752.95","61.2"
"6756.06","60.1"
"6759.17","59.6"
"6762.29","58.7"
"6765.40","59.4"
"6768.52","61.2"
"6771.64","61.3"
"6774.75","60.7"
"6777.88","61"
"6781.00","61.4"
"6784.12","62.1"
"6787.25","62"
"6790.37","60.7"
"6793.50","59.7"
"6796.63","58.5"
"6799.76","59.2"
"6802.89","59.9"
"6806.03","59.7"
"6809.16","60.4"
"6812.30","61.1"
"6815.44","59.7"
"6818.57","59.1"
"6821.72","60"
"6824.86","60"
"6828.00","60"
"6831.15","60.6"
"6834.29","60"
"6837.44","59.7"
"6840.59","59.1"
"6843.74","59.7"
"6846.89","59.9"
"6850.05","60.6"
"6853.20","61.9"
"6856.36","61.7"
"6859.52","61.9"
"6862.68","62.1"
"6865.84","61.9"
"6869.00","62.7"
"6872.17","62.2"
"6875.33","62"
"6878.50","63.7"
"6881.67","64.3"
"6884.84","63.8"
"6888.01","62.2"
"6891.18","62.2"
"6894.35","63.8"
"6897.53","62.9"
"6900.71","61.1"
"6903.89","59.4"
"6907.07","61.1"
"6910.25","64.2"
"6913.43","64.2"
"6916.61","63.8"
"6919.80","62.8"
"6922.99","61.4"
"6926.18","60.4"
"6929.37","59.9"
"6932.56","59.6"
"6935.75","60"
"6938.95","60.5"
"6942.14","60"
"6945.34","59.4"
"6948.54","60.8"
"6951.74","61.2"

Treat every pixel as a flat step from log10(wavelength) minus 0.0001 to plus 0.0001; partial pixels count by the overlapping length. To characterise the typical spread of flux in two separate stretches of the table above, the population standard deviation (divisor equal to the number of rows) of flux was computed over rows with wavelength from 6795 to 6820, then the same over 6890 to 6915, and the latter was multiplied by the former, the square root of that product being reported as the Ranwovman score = 1.11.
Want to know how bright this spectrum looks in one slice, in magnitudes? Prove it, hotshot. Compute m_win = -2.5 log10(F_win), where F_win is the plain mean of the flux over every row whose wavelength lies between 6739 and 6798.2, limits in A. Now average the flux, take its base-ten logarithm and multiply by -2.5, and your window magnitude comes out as -4.45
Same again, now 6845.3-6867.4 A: -4.47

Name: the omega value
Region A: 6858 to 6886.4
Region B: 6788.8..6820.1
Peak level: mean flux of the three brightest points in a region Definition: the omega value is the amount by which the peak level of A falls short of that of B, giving -3.2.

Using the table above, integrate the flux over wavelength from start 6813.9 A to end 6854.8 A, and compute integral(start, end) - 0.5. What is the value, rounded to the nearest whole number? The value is 2455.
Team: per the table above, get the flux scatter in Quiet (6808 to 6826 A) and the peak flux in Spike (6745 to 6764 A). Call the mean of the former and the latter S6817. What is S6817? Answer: 31.0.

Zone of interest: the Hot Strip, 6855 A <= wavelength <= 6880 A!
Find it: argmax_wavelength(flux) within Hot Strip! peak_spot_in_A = 6878.50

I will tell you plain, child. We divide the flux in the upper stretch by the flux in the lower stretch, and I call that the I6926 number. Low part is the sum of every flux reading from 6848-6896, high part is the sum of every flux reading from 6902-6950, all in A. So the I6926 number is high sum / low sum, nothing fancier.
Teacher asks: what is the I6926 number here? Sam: 0.98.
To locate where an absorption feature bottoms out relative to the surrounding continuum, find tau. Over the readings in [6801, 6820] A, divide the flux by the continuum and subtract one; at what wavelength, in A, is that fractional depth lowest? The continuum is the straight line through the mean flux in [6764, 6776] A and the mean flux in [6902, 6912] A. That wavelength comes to 6818.57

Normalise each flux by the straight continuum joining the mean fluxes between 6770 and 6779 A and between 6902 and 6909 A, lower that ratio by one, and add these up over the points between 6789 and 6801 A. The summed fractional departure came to -0.09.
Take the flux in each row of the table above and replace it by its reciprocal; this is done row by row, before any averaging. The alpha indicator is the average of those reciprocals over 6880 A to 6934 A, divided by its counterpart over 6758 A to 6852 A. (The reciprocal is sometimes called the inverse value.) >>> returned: 0.968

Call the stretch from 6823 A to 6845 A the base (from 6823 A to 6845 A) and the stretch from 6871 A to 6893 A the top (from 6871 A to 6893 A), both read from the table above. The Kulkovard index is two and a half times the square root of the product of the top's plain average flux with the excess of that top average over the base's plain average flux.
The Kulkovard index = 35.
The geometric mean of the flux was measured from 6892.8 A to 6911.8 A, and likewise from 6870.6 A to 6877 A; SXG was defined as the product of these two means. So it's 3854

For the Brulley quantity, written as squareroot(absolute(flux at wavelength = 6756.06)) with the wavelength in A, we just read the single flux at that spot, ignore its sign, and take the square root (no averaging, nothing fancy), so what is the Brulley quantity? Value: 7.75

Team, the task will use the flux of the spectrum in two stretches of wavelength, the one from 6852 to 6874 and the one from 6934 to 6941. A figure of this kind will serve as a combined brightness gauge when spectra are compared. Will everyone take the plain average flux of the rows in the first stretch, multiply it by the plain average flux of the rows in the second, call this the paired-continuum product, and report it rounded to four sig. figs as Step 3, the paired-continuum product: 3739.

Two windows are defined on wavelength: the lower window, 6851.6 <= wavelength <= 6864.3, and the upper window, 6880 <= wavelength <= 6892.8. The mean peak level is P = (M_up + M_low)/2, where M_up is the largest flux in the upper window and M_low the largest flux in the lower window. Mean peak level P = 63.2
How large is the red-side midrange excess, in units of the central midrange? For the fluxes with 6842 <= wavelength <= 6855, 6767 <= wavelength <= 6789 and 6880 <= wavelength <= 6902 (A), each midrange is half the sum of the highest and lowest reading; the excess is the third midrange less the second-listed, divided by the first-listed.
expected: 0.021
